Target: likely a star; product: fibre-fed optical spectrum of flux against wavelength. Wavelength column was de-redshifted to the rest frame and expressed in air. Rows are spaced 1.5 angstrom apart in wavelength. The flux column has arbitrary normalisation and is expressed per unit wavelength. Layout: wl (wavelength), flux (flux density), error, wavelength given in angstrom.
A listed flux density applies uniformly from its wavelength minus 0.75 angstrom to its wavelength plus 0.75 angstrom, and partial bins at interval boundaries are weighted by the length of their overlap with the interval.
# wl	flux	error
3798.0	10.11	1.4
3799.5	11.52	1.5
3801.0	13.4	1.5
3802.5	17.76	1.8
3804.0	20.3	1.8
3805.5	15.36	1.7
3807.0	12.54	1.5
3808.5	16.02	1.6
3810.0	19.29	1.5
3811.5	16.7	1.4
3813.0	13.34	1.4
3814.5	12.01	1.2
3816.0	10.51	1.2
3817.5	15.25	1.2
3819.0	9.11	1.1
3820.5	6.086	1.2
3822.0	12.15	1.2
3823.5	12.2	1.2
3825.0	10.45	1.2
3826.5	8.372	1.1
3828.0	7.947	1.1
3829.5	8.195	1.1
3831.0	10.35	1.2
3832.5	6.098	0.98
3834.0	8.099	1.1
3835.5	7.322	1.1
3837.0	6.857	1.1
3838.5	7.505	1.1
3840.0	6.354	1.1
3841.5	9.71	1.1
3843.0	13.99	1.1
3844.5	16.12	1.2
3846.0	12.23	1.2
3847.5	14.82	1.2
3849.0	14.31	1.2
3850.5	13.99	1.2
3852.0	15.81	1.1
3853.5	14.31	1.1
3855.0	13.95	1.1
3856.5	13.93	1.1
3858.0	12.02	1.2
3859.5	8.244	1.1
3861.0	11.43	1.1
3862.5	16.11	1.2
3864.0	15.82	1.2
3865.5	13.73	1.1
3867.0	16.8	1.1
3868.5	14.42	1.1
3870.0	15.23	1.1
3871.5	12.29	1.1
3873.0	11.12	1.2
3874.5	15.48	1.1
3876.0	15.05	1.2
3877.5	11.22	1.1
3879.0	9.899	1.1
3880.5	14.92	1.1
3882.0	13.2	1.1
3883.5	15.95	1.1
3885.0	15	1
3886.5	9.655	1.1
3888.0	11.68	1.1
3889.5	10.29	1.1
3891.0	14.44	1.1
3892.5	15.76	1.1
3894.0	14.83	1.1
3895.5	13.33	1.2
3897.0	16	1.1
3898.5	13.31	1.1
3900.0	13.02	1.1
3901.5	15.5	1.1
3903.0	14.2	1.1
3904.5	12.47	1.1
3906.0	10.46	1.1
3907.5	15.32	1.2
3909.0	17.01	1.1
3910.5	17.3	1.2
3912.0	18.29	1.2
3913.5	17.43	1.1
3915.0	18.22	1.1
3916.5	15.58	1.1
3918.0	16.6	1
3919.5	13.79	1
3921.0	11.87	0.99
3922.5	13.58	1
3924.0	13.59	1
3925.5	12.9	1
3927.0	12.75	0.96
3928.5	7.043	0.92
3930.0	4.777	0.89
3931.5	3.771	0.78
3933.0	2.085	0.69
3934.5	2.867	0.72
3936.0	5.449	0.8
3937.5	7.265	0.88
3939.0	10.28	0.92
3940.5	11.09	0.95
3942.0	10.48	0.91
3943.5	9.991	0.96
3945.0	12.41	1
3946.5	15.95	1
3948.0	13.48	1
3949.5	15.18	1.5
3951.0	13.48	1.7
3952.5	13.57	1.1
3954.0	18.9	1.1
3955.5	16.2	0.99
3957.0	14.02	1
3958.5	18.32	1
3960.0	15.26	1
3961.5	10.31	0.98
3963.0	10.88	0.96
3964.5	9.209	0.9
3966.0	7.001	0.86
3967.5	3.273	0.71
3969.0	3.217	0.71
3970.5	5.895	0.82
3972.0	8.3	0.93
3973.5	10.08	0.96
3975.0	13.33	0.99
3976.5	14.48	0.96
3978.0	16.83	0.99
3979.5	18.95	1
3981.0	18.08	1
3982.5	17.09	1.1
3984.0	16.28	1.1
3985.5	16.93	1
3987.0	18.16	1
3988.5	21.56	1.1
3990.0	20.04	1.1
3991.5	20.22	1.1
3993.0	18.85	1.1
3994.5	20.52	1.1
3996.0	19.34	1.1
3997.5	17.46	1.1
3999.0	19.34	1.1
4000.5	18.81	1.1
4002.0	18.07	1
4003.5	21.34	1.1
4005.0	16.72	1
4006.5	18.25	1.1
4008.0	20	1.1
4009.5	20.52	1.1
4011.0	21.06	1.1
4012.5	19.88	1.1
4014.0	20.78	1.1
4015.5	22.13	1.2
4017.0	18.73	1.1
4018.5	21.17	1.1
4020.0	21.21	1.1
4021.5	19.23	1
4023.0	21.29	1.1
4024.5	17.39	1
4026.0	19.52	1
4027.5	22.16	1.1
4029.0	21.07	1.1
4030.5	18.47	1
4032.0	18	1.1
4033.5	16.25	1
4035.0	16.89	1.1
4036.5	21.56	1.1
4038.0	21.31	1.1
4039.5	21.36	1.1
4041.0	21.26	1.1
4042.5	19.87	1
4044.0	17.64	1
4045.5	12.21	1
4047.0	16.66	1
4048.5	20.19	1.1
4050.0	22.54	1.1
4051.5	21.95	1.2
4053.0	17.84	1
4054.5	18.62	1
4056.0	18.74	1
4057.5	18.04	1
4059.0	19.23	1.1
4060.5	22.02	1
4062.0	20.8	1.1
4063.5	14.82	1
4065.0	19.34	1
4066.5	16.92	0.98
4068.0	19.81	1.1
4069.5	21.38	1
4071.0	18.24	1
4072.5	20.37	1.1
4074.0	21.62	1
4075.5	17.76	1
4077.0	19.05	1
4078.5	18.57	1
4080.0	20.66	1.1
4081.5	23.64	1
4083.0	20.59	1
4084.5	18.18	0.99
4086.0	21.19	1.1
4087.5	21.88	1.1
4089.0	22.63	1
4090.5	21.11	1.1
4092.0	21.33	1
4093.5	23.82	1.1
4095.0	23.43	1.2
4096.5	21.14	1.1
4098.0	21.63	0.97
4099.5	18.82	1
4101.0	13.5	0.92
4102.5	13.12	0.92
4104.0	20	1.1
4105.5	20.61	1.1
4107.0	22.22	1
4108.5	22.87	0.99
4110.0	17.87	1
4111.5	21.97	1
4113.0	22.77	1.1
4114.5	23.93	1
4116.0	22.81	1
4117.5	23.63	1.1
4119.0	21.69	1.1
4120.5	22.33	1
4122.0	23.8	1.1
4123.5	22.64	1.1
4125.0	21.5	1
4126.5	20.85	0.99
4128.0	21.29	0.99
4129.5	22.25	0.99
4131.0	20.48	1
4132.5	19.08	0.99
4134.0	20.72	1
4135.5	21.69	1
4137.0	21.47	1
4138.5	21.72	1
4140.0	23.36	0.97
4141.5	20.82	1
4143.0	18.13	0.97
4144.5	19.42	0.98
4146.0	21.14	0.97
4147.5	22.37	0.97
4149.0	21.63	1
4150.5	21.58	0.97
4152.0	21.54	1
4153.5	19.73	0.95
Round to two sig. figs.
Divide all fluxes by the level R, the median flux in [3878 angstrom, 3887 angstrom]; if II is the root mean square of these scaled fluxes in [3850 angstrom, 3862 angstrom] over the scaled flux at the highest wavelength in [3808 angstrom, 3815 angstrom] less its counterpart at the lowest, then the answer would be -3.3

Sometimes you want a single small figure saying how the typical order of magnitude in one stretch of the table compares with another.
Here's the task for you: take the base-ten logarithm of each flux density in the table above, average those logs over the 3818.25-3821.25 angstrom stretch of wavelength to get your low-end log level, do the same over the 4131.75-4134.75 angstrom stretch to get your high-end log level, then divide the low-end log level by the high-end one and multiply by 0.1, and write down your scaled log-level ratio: 0.0671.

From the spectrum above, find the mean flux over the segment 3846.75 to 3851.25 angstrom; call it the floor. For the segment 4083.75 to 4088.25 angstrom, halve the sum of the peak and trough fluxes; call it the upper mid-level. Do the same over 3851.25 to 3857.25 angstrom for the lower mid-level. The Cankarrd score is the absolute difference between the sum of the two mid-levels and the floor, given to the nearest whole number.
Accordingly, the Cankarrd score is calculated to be 21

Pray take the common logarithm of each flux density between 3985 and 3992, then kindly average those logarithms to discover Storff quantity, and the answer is 1.29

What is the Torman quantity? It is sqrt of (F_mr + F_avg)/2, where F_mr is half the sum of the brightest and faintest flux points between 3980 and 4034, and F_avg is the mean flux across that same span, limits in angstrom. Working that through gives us 4.4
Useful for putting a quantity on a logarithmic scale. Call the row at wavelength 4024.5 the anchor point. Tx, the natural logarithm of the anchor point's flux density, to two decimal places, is 2.86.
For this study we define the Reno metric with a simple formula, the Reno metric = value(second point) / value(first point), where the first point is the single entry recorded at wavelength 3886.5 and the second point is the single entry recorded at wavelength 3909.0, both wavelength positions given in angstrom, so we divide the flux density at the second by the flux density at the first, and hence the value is 1.8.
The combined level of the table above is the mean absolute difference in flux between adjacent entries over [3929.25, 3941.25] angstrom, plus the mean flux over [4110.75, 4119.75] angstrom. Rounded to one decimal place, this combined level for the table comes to 24.5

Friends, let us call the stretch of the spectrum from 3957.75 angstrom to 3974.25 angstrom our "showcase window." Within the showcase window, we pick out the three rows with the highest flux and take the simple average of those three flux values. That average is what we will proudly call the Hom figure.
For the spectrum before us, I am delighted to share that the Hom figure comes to 15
